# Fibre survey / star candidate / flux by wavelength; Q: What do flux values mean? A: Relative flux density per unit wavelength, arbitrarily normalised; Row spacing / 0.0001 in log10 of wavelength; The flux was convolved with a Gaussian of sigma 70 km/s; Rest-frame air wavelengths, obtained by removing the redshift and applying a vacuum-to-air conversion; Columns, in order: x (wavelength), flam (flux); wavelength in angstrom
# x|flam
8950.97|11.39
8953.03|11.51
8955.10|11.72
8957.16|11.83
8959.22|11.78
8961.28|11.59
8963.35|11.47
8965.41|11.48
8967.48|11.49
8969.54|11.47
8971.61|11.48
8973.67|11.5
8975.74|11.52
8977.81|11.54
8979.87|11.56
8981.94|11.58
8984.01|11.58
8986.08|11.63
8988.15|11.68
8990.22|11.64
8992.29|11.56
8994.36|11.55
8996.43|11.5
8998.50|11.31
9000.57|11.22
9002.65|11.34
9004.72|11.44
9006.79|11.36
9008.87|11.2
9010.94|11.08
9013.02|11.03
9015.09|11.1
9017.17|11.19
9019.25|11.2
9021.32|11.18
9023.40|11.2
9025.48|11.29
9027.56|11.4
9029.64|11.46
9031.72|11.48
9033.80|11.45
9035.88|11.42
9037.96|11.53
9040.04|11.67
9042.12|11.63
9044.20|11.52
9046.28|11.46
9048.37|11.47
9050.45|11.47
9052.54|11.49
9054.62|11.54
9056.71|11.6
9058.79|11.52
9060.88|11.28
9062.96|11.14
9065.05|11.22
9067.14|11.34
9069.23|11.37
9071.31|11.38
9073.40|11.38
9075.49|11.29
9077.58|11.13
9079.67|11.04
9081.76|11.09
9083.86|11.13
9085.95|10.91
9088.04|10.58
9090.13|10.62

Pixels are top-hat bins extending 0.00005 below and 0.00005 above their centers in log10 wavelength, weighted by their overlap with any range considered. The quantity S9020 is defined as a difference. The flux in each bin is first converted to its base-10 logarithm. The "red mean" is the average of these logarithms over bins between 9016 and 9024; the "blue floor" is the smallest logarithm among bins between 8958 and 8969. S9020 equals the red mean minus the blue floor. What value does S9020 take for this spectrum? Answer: -0.011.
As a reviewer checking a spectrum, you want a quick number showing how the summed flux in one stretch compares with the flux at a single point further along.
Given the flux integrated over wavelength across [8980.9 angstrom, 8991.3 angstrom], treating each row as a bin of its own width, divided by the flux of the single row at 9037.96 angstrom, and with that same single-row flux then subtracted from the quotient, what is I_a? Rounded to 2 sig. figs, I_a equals -1.1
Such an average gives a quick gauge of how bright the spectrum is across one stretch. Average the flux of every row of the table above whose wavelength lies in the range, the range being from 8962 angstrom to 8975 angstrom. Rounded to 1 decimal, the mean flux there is 11.5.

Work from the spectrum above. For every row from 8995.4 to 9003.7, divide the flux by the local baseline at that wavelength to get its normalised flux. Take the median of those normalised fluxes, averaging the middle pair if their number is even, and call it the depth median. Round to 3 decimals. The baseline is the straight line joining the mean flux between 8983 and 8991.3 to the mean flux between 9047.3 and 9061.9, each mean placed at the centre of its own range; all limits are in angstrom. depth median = 0.976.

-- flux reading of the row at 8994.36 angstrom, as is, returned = 11.55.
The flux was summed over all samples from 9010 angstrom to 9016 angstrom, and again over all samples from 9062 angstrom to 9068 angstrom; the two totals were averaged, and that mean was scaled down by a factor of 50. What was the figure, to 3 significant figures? 0.669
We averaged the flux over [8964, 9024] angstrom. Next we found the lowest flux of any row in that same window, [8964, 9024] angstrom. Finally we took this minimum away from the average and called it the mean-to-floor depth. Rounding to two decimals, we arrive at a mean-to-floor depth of 0.37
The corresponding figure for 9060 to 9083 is 0.20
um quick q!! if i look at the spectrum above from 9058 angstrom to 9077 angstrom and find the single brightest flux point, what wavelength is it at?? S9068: 9058.79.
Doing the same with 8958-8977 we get 8959.22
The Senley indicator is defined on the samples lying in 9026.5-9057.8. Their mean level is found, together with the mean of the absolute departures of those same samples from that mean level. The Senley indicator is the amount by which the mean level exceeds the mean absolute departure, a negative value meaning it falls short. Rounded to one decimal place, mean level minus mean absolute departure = 11.4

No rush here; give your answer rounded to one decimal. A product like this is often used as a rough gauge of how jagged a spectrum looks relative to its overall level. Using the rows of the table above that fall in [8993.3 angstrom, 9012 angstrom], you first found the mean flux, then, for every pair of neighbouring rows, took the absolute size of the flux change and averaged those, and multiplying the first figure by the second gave 1.3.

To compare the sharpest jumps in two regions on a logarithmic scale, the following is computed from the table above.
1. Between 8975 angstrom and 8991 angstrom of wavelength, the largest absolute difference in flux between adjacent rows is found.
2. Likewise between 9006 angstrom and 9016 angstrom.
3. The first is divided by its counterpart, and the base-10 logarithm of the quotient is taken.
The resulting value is -0.5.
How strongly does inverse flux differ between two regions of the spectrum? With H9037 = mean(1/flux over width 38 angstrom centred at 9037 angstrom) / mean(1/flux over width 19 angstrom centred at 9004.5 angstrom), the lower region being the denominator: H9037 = 0.99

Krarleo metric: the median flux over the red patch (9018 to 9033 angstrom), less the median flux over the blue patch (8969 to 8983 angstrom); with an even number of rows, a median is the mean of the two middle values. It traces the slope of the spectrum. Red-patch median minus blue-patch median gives -0.23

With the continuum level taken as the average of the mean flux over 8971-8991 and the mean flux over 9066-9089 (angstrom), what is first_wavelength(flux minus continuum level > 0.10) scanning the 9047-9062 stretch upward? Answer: 9048.37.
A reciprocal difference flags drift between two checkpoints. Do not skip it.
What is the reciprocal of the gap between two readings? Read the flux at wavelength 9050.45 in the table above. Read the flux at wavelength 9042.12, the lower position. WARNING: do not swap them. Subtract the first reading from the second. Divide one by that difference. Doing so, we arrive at 6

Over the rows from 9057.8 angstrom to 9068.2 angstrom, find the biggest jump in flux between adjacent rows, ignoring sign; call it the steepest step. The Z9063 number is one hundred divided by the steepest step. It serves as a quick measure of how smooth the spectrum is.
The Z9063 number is 417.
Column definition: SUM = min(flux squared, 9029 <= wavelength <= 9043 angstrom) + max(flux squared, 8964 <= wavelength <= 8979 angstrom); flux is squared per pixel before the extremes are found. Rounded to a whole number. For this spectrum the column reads 264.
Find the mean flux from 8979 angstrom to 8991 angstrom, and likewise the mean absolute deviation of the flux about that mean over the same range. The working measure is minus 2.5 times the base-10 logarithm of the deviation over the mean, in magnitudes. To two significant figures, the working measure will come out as 6.2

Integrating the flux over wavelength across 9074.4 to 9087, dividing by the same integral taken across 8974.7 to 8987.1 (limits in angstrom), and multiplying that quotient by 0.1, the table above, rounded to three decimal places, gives 0.097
